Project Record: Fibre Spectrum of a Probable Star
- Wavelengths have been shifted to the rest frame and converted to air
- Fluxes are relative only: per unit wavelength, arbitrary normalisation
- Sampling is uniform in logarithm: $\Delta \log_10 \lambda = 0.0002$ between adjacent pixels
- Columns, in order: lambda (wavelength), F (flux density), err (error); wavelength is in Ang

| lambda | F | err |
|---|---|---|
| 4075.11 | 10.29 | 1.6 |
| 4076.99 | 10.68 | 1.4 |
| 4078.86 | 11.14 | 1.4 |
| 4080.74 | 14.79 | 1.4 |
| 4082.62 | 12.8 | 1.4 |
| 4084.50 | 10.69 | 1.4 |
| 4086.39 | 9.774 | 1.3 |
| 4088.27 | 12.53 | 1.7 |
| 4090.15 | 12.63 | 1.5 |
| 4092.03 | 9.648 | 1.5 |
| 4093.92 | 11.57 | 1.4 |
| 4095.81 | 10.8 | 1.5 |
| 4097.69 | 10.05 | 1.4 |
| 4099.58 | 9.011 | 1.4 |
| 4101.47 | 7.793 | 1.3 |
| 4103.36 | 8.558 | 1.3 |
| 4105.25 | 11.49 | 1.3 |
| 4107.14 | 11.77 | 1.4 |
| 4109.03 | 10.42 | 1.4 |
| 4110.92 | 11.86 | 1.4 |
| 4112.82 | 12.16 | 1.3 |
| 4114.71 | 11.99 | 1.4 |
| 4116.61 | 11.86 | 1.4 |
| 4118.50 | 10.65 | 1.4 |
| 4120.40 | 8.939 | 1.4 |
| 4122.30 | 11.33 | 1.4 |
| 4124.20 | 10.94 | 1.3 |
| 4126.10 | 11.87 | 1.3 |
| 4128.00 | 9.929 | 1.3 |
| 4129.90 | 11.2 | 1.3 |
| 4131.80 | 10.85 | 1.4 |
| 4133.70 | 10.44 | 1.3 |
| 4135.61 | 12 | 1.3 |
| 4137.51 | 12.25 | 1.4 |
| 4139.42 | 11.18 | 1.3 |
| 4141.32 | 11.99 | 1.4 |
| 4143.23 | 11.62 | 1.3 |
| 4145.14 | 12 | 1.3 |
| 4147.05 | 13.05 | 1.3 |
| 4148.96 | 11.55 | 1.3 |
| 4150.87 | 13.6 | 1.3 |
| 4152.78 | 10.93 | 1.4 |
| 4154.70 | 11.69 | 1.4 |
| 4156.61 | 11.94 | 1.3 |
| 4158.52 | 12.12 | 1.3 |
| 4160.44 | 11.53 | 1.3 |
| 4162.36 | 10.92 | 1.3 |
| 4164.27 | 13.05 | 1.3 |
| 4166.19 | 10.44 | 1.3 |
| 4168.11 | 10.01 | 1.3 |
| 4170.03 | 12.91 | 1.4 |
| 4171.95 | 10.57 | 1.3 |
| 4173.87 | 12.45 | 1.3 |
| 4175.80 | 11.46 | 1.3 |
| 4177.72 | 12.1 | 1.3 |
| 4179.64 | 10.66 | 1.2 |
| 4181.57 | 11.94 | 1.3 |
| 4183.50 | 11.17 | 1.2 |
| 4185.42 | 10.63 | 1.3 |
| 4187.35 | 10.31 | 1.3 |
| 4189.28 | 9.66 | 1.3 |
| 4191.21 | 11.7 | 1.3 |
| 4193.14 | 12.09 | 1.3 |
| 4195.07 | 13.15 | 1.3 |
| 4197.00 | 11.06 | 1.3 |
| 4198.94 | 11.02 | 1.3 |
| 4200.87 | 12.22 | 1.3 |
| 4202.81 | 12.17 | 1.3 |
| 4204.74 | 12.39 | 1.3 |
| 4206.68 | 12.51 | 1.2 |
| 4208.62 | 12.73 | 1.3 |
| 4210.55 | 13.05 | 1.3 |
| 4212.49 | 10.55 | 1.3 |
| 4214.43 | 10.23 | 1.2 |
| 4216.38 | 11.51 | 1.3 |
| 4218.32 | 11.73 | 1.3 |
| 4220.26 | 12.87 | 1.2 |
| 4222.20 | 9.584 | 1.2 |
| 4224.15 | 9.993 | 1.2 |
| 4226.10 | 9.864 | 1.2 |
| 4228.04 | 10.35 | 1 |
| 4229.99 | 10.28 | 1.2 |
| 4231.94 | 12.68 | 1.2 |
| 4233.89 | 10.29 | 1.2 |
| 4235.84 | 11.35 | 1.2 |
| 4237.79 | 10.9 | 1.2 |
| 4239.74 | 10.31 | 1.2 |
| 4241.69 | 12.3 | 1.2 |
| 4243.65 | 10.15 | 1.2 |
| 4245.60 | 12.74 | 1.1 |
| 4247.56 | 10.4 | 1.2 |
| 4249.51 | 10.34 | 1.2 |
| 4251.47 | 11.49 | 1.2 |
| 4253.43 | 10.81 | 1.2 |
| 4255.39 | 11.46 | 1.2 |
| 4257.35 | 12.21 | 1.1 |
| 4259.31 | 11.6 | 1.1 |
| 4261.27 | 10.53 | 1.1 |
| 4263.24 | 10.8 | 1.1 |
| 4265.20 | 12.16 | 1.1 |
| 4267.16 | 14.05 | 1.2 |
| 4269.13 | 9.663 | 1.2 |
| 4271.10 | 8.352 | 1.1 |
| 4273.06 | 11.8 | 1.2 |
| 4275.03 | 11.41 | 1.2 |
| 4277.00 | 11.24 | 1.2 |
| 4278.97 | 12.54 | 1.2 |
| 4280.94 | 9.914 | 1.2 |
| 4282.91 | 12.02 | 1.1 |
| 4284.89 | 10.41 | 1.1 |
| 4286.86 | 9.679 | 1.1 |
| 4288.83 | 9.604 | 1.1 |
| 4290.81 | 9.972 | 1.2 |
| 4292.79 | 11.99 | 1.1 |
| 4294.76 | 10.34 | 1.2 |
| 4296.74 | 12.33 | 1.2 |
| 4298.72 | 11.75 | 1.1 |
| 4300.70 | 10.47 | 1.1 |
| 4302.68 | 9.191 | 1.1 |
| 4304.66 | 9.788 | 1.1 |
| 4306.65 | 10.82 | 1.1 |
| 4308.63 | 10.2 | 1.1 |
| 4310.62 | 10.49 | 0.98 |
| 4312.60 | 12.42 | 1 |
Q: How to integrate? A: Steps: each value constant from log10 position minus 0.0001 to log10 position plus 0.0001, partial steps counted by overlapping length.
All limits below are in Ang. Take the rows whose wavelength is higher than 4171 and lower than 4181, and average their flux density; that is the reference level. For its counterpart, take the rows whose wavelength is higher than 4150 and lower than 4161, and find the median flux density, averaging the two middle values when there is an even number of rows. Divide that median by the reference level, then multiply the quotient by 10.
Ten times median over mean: 10.3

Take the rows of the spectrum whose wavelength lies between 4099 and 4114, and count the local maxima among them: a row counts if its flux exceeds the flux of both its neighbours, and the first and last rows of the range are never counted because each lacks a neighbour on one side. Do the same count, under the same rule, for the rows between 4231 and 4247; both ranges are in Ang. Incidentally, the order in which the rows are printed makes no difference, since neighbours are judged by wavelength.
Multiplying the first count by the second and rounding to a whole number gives 2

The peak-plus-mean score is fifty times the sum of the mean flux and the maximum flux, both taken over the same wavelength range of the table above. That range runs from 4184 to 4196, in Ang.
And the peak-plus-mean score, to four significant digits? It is 1220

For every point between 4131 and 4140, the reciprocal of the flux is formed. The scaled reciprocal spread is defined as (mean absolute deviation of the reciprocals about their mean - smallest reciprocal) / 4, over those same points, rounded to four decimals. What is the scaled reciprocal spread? -0.0192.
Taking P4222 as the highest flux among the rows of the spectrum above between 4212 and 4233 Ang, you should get 12.87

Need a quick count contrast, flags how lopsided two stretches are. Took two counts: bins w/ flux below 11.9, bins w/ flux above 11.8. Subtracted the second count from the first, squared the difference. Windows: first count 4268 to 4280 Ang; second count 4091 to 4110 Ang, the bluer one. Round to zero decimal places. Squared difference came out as 25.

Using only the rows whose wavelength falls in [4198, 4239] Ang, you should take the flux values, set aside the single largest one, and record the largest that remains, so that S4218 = 12.87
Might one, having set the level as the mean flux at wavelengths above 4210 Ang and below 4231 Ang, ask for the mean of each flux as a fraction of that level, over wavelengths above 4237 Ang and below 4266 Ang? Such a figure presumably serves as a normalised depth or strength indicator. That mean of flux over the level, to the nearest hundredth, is 1.03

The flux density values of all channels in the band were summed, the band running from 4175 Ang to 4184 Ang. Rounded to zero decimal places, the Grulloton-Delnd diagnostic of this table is 57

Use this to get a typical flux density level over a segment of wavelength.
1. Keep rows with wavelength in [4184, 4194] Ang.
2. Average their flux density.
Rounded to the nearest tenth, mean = 10.9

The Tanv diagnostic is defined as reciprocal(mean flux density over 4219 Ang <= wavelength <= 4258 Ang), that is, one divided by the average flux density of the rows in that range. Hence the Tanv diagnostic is 0.0908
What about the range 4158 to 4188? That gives 0.0878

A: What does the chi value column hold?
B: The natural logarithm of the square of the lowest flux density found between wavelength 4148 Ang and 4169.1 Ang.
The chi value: 4.61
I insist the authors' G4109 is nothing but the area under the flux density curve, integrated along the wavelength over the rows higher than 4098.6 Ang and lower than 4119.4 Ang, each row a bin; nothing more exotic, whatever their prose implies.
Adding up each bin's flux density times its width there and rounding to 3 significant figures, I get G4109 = 222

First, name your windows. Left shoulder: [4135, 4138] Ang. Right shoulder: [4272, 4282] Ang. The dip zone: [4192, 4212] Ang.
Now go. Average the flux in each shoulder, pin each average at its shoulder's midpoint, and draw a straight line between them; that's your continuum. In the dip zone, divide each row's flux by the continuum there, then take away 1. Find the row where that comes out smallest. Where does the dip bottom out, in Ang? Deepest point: 4198.94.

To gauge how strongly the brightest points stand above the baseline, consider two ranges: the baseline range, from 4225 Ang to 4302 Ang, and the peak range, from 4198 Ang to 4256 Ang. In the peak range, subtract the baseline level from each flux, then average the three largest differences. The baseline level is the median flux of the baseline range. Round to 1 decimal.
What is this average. 2.1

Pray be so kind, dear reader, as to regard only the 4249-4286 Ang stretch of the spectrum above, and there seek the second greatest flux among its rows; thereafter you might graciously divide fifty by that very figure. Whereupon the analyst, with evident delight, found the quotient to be 3.99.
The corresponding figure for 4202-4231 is 3.89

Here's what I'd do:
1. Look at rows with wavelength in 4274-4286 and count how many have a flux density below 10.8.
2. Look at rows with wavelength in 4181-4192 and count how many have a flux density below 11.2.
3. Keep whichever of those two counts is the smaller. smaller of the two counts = 2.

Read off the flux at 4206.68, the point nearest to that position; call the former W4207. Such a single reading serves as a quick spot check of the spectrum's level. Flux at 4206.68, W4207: 12.51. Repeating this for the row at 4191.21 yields 11.7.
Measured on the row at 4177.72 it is 12.1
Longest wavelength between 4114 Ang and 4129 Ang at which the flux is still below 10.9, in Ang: 4128.00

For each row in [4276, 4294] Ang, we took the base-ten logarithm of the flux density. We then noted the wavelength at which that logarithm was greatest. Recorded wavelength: 4278.97 Ang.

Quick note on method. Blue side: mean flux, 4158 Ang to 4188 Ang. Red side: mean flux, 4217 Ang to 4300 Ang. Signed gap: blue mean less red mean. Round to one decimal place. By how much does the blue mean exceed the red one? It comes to 0.3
